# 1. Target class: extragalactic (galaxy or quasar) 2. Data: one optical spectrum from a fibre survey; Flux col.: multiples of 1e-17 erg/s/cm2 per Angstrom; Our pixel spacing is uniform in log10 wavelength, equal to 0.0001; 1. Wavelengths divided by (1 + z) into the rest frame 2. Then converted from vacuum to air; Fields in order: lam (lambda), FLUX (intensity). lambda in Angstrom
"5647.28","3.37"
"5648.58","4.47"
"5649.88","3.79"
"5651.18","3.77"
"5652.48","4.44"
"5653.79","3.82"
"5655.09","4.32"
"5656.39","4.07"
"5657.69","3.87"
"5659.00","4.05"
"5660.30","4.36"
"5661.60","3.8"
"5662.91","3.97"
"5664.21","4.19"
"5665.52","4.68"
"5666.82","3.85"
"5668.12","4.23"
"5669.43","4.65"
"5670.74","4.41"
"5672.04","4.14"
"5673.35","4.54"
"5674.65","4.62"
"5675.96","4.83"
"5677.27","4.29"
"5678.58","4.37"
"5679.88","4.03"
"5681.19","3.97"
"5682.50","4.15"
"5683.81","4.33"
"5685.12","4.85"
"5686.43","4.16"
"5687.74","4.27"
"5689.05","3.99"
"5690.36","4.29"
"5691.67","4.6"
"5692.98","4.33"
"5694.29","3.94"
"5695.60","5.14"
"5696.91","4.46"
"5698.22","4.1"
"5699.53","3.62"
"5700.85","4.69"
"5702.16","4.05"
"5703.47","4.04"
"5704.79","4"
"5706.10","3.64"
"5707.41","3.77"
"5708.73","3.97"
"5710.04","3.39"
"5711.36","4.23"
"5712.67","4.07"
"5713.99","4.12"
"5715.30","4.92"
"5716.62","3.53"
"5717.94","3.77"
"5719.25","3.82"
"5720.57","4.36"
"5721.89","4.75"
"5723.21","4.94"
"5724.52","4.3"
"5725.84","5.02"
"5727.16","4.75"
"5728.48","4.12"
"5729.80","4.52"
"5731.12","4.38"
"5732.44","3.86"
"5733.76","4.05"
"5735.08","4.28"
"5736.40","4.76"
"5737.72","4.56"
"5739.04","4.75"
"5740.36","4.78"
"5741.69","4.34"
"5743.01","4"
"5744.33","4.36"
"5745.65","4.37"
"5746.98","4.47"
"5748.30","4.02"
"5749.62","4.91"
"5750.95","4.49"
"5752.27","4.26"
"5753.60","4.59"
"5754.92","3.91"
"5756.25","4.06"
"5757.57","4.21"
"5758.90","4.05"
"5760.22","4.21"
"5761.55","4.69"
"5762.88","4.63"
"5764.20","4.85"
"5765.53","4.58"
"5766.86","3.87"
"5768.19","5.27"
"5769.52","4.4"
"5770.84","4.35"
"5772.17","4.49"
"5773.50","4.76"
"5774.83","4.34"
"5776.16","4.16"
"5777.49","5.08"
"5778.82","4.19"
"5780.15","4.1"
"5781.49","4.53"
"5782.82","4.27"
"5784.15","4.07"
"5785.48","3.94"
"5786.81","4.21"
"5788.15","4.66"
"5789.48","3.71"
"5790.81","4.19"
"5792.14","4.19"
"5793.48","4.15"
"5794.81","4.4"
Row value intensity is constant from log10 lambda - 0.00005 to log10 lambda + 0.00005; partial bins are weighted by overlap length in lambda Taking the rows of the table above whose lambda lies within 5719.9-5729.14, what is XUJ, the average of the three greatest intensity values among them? 4.90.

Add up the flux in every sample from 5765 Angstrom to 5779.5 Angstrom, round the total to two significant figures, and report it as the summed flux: 49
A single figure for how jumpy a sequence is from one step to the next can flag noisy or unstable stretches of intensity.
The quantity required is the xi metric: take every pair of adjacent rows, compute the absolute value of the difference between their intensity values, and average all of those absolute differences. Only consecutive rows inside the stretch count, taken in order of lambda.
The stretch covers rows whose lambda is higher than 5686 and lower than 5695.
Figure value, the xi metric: 0.277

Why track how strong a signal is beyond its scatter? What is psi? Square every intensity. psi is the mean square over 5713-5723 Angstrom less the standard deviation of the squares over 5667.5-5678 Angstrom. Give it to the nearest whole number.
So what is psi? 16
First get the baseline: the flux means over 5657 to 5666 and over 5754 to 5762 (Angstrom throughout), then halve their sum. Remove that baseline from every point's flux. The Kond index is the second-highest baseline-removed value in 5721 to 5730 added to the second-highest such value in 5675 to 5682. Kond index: 1.0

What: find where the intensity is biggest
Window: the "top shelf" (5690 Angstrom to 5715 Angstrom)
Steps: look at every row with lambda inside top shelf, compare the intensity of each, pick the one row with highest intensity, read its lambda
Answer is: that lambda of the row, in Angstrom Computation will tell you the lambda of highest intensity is 5695.60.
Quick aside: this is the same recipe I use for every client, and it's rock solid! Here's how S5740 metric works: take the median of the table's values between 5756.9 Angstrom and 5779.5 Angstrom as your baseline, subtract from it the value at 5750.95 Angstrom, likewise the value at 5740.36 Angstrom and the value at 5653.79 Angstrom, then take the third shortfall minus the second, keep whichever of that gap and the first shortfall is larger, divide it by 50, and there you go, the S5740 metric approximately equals 0.019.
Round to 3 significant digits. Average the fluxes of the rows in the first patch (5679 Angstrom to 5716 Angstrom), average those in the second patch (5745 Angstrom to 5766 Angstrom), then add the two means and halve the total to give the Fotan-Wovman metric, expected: 4.29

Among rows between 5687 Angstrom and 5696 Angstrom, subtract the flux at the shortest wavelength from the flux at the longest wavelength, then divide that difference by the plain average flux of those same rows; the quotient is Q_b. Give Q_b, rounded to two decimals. 0.20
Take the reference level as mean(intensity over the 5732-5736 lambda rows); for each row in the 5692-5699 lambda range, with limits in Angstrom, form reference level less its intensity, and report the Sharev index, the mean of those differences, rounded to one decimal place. -0.3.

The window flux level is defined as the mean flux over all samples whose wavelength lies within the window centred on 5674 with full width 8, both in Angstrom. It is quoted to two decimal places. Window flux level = 4.47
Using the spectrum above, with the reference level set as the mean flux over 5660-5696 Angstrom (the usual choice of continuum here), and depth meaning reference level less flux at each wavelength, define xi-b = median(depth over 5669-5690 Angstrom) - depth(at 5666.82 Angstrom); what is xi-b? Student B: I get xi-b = -0.5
